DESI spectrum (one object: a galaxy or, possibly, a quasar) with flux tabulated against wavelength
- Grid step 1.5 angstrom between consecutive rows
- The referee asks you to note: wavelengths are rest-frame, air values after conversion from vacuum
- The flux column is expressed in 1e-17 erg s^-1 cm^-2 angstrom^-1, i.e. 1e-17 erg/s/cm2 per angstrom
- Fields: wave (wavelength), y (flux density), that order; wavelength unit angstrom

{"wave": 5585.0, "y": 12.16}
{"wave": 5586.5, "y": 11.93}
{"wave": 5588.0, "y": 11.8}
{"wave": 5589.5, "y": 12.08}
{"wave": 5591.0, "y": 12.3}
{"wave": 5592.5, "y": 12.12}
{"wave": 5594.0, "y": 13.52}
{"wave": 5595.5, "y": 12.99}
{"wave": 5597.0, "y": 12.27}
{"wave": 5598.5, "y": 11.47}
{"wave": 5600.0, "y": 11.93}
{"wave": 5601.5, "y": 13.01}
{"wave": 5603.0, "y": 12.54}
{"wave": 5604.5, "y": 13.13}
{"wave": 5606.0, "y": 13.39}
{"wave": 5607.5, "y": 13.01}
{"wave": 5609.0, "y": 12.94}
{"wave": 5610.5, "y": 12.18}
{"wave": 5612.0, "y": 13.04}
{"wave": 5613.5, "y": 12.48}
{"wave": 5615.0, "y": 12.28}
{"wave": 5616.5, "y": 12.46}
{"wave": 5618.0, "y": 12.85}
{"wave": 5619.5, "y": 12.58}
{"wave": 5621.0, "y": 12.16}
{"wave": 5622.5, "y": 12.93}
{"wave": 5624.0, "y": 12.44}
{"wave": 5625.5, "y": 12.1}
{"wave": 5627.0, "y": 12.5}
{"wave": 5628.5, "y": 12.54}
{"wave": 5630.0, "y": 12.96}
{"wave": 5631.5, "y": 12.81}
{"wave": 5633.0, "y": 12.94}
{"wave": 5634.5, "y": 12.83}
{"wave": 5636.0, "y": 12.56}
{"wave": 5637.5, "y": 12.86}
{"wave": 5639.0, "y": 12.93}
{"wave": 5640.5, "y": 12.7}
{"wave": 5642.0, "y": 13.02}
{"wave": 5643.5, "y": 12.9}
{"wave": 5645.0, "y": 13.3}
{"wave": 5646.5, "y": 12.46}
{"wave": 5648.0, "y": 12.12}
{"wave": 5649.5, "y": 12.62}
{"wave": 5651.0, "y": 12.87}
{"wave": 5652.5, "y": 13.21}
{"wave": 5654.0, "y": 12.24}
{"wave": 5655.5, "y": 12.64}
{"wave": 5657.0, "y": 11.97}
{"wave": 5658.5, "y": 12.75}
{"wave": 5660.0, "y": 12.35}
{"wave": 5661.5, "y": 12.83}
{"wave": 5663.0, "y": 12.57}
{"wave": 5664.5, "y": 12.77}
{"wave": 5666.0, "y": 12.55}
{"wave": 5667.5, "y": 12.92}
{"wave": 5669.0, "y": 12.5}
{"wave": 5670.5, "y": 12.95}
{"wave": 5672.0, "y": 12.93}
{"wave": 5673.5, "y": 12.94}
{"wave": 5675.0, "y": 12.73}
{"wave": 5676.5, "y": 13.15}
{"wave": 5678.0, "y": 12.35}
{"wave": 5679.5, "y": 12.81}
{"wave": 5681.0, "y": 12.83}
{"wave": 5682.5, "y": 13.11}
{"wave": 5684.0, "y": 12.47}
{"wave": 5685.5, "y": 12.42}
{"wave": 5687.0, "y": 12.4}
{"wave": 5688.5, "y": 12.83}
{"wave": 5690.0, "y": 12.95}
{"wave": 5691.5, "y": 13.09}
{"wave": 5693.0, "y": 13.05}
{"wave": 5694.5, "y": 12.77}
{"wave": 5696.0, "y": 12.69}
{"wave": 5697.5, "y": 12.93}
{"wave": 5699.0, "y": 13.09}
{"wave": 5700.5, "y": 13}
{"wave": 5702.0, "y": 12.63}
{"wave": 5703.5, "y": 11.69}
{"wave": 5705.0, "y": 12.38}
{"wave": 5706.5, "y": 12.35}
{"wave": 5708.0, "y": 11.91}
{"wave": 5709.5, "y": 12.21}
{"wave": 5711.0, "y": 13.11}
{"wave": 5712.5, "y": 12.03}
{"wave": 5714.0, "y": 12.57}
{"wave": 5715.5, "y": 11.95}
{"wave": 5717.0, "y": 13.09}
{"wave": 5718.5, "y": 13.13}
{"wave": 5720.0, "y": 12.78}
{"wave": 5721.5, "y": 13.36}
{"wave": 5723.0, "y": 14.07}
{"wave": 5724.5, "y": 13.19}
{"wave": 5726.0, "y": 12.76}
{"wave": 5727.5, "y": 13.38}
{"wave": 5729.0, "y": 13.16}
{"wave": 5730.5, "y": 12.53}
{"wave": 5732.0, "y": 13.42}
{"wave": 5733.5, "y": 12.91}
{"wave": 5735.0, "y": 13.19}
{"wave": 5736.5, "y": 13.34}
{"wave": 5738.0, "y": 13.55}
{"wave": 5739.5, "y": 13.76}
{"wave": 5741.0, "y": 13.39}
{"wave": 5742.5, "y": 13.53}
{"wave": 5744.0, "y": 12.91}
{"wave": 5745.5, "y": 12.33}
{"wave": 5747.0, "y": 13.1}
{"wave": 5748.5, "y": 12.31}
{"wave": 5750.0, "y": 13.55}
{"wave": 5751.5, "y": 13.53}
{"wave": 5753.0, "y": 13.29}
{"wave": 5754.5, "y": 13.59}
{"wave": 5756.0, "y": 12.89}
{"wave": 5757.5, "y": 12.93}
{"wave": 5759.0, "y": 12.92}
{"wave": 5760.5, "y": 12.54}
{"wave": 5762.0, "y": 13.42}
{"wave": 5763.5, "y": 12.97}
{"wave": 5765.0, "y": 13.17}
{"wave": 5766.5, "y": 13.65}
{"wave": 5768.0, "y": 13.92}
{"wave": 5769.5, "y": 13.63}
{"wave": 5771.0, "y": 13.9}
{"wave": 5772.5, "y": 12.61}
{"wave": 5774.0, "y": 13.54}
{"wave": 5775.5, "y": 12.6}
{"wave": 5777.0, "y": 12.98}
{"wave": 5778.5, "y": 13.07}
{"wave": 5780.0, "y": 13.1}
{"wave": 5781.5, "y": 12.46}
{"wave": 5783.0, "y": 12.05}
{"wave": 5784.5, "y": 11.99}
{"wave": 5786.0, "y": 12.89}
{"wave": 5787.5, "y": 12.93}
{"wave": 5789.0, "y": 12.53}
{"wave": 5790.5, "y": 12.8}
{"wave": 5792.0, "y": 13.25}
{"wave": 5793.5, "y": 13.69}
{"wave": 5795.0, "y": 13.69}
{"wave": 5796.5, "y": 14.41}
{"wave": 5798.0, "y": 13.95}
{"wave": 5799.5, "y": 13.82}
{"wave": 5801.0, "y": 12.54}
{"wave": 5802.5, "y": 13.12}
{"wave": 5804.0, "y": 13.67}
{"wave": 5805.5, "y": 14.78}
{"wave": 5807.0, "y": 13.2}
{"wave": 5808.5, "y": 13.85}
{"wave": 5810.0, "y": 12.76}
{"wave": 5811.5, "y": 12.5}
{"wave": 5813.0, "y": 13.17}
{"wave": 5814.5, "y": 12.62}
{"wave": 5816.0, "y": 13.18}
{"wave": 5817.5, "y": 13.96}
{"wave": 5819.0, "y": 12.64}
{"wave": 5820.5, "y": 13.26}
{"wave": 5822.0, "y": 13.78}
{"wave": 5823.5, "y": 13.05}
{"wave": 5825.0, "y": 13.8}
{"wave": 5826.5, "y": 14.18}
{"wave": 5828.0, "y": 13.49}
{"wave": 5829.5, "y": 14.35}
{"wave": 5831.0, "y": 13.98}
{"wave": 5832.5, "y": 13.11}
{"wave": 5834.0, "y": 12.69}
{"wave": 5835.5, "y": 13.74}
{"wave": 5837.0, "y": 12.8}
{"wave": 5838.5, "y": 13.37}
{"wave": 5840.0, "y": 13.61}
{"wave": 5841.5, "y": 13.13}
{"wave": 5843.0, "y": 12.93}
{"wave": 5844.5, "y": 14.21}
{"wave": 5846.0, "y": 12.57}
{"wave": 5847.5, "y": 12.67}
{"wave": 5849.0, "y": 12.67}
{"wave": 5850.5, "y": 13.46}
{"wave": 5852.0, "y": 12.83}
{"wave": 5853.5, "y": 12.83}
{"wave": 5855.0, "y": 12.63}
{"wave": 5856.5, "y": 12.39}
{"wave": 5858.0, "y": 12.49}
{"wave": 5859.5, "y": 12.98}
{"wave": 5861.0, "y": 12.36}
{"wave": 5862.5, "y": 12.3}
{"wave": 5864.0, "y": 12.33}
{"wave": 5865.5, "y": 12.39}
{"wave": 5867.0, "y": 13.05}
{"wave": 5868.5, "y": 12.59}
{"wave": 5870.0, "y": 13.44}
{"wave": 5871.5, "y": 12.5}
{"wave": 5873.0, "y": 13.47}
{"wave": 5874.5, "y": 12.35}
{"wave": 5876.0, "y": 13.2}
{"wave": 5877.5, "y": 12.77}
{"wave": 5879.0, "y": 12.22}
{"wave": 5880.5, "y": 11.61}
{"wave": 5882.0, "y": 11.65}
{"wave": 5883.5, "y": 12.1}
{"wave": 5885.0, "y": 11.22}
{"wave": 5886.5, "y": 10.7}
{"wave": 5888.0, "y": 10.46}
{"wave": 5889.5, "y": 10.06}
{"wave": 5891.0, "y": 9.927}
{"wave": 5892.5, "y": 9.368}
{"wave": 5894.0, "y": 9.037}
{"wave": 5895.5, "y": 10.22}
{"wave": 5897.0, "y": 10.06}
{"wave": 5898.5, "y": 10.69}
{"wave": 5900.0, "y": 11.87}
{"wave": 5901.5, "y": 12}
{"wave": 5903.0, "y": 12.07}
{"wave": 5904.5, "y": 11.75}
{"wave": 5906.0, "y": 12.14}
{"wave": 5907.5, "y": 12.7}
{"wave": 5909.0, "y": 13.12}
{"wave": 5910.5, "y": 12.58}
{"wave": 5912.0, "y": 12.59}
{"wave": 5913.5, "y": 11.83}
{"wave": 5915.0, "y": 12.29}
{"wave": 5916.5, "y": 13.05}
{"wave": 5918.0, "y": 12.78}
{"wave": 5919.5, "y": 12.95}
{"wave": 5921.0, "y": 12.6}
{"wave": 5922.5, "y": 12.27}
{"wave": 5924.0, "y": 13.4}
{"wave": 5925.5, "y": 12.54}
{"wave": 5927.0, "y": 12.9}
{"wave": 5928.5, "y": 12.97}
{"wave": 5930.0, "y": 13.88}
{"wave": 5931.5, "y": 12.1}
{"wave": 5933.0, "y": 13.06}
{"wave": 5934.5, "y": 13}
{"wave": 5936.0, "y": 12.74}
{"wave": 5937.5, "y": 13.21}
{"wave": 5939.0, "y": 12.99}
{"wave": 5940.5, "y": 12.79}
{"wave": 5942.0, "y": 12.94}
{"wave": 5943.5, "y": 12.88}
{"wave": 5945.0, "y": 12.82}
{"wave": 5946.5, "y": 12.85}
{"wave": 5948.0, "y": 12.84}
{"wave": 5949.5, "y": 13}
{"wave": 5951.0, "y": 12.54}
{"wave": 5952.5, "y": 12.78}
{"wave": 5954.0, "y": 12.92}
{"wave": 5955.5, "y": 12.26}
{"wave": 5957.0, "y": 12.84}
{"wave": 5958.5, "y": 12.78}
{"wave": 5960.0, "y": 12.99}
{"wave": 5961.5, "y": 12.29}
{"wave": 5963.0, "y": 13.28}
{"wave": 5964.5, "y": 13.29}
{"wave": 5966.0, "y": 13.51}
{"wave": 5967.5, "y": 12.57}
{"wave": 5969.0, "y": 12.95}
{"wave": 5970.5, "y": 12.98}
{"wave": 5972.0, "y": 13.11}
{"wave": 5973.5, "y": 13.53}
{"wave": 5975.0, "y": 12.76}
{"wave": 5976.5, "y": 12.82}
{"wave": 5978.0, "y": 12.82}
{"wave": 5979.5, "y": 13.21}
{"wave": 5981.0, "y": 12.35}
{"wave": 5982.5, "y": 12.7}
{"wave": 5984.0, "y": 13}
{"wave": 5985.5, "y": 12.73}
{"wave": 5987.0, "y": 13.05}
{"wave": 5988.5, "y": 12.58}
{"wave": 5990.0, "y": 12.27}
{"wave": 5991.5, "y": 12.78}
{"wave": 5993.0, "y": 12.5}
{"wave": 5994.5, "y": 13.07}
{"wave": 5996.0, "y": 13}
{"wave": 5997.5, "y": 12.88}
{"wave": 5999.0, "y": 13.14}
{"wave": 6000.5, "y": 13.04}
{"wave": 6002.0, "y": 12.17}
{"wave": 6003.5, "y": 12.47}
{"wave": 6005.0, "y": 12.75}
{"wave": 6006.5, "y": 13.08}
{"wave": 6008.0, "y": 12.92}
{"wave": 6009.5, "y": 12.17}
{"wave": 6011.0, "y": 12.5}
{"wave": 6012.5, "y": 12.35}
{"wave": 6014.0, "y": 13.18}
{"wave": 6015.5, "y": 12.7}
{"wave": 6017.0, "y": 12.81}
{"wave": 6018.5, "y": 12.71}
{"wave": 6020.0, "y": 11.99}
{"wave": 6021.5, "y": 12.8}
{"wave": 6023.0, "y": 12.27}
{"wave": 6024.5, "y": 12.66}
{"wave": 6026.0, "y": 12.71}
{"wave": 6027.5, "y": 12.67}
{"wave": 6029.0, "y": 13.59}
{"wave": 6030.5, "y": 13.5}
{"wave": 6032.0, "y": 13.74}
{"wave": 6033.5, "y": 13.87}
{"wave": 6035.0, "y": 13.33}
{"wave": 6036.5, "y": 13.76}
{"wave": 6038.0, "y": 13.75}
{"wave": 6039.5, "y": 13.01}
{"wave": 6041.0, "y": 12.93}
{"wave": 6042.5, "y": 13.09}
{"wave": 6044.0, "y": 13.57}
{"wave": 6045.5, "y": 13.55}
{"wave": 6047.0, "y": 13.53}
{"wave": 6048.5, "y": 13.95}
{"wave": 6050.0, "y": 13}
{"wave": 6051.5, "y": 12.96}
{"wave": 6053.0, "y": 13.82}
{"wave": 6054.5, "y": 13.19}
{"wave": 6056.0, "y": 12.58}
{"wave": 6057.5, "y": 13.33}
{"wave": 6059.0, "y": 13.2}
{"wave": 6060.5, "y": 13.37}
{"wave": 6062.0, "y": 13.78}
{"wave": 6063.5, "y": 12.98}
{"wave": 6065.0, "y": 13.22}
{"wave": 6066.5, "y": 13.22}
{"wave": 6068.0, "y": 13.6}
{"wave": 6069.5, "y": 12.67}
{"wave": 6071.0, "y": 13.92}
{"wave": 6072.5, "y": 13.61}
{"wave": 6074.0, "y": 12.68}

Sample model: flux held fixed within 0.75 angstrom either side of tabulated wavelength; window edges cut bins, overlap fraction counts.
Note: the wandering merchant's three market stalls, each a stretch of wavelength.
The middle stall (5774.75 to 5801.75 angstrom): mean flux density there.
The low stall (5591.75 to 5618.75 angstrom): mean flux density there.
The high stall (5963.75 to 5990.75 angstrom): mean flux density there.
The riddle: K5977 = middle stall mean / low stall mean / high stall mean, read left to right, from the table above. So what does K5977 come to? 0.0799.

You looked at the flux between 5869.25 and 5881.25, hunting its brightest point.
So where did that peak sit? 5873.0 angstrom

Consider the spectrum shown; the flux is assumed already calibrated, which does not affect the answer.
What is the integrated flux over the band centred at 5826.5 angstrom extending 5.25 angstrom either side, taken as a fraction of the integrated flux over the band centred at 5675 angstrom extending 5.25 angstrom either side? 1.08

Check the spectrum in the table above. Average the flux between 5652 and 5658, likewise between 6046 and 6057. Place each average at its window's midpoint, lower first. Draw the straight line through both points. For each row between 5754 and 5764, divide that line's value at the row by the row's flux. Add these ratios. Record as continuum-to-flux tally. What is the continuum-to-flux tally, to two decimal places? 6.83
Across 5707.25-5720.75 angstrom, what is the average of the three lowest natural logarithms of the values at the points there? 2.48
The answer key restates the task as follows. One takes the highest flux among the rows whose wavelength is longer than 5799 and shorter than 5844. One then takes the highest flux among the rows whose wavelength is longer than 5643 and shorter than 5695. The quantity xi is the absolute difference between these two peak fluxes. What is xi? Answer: 1.5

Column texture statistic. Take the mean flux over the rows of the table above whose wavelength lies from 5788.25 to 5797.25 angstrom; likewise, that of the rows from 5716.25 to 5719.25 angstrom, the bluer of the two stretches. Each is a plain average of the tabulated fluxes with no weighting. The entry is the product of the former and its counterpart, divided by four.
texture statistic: 43.9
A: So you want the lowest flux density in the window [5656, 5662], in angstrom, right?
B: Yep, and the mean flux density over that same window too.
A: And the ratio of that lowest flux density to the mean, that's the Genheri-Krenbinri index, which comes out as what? 0.960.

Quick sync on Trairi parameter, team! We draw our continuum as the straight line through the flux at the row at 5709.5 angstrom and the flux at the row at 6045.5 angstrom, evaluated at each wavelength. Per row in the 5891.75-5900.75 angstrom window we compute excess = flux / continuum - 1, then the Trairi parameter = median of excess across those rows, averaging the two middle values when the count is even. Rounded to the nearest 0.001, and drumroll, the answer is -0.217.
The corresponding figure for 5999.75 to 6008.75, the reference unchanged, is -0.042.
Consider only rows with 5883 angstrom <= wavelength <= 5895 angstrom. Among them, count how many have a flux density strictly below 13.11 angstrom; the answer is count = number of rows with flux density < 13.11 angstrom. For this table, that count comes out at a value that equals 8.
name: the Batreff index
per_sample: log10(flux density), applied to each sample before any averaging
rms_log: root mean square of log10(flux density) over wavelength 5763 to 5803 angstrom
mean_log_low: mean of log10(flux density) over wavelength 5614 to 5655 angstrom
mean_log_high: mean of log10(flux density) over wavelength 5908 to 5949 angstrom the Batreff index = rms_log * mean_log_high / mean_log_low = 1.12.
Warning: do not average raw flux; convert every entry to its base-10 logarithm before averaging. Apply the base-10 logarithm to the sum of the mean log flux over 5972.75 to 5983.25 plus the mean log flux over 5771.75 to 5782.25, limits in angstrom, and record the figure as 0.346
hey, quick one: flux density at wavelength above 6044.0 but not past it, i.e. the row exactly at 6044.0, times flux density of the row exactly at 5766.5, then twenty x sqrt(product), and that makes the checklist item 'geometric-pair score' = 272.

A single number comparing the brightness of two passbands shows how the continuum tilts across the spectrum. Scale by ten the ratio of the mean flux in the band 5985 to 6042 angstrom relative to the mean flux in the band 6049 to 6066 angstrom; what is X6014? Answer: 9.7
